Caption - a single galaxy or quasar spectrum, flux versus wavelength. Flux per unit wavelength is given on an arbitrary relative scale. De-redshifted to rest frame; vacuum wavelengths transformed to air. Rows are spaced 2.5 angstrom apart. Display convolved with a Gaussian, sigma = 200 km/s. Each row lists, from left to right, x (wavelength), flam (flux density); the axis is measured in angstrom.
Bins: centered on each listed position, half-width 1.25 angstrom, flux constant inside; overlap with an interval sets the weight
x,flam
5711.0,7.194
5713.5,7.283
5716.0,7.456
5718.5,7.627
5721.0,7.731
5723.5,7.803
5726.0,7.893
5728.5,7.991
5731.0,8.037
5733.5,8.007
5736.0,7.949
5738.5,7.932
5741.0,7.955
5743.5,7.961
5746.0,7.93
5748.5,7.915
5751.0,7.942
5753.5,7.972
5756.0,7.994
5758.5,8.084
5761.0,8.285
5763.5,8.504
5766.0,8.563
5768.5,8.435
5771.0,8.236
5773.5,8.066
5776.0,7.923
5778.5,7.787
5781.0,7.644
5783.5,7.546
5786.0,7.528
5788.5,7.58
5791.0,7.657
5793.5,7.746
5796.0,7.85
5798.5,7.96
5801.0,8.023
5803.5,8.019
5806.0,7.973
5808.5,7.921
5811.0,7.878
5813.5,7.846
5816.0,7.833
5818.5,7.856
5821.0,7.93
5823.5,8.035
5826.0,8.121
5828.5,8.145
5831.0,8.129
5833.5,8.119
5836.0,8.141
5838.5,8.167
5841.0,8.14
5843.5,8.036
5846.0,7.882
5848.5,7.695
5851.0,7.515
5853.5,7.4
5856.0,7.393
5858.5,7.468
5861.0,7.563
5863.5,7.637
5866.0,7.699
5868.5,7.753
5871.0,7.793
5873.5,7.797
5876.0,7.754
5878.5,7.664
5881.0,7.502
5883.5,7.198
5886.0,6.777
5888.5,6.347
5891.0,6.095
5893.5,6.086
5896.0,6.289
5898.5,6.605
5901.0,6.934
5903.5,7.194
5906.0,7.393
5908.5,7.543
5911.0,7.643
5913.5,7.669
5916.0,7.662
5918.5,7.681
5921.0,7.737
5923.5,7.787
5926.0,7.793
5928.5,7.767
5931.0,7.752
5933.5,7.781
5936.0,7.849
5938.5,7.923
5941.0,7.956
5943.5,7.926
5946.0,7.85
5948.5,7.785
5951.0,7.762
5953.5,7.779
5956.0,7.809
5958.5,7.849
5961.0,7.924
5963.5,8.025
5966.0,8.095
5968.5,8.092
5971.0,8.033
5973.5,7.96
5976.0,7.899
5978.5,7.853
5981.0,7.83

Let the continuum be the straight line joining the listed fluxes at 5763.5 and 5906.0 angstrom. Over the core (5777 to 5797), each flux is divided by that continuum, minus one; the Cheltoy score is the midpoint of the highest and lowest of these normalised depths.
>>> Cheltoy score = -0.072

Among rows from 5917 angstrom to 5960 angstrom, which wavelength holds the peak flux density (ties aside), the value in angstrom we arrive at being 5941.0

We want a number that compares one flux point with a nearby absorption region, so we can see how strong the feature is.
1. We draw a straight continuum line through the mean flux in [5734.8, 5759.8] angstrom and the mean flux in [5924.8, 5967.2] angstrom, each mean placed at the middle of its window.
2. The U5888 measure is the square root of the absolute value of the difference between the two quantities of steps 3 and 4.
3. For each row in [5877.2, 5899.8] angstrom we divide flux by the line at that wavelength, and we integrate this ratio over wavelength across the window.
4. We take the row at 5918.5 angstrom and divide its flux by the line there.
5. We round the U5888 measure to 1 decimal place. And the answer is 4.3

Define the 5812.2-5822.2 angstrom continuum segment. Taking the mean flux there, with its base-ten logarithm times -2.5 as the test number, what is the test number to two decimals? -2.24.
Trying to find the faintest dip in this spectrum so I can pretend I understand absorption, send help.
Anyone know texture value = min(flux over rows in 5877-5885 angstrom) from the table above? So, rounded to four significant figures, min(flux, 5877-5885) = 7.198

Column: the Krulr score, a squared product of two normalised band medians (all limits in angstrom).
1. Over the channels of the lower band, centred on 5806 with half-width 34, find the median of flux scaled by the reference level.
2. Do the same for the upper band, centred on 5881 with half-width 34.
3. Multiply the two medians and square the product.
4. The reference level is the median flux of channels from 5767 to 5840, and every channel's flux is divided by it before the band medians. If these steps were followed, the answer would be 0.893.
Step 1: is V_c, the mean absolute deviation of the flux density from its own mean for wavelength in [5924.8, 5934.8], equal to 0.014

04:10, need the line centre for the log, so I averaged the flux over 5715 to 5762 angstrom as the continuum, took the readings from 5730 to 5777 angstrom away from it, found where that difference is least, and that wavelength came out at 5766.0 angstrom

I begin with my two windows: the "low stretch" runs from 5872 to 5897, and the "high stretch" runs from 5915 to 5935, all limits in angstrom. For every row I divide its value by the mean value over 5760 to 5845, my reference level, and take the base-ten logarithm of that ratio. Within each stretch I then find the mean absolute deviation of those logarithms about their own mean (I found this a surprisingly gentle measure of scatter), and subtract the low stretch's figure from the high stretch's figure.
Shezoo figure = -0.038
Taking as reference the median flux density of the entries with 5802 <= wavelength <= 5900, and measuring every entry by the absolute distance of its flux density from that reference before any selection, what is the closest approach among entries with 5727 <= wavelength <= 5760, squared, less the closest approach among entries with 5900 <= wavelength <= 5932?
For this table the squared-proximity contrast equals 0.015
